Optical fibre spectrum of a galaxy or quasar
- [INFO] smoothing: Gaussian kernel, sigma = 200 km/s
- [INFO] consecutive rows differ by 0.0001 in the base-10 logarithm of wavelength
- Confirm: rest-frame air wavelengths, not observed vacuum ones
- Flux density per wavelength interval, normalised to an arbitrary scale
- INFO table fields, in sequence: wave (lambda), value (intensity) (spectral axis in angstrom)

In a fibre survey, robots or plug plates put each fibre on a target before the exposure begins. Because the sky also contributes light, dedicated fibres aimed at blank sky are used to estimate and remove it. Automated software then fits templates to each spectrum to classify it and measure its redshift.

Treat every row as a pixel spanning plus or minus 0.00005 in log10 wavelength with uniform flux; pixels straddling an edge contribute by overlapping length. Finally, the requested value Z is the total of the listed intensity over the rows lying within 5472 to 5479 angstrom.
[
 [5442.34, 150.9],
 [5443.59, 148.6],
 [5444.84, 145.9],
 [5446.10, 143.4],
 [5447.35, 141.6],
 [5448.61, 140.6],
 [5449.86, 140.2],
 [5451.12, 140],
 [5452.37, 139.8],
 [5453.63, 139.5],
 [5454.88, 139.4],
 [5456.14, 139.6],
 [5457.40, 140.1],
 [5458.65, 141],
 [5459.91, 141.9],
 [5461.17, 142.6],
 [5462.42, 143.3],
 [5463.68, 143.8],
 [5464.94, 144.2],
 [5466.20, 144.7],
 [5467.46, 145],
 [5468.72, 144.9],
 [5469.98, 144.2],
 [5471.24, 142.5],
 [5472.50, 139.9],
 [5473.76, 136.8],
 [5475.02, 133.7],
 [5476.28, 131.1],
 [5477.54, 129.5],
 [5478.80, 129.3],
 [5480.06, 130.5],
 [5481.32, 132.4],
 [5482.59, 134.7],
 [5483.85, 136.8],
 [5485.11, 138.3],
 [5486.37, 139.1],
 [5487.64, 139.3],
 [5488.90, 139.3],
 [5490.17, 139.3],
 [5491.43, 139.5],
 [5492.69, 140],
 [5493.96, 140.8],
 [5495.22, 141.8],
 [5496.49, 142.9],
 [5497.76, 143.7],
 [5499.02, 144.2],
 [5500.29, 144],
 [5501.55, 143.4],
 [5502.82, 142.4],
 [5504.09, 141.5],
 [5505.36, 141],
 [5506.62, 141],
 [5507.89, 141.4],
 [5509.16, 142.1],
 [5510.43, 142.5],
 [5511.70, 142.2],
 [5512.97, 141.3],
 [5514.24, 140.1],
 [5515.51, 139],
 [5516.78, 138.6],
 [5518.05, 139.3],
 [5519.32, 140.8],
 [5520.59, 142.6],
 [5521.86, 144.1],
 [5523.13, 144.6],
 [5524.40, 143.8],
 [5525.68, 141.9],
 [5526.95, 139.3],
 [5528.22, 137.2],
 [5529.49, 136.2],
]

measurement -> 800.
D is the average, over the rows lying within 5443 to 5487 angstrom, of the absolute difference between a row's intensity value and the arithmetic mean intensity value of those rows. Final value 3.7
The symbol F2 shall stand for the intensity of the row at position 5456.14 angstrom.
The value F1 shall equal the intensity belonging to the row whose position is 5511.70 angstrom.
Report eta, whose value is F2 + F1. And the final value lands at 281.8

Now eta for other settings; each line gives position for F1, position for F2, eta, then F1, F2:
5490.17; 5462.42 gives 282.6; 139.3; 143.3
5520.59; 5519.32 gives 283.4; 142.6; 140.8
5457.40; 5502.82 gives 282.5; 140.1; 142.4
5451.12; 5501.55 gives 283.4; 140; 143.4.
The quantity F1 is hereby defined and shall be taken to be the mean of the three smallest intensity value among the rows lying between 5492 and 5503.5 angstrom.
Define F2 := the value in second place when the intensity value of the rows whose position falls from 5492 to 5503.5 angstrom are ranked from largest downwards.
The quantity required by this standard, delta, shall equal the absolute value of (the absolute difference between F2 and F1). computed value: 3.1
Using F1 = 140.9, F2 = 144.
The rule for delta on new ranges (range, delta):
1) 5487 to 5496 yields 1.5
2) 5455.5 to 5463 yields 2.4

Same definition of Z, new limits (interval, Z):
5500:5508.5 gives 995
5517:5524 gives 711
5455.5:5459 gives 421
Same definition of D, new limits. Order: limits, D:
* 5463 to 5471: 0.4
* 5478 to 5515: 2.7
